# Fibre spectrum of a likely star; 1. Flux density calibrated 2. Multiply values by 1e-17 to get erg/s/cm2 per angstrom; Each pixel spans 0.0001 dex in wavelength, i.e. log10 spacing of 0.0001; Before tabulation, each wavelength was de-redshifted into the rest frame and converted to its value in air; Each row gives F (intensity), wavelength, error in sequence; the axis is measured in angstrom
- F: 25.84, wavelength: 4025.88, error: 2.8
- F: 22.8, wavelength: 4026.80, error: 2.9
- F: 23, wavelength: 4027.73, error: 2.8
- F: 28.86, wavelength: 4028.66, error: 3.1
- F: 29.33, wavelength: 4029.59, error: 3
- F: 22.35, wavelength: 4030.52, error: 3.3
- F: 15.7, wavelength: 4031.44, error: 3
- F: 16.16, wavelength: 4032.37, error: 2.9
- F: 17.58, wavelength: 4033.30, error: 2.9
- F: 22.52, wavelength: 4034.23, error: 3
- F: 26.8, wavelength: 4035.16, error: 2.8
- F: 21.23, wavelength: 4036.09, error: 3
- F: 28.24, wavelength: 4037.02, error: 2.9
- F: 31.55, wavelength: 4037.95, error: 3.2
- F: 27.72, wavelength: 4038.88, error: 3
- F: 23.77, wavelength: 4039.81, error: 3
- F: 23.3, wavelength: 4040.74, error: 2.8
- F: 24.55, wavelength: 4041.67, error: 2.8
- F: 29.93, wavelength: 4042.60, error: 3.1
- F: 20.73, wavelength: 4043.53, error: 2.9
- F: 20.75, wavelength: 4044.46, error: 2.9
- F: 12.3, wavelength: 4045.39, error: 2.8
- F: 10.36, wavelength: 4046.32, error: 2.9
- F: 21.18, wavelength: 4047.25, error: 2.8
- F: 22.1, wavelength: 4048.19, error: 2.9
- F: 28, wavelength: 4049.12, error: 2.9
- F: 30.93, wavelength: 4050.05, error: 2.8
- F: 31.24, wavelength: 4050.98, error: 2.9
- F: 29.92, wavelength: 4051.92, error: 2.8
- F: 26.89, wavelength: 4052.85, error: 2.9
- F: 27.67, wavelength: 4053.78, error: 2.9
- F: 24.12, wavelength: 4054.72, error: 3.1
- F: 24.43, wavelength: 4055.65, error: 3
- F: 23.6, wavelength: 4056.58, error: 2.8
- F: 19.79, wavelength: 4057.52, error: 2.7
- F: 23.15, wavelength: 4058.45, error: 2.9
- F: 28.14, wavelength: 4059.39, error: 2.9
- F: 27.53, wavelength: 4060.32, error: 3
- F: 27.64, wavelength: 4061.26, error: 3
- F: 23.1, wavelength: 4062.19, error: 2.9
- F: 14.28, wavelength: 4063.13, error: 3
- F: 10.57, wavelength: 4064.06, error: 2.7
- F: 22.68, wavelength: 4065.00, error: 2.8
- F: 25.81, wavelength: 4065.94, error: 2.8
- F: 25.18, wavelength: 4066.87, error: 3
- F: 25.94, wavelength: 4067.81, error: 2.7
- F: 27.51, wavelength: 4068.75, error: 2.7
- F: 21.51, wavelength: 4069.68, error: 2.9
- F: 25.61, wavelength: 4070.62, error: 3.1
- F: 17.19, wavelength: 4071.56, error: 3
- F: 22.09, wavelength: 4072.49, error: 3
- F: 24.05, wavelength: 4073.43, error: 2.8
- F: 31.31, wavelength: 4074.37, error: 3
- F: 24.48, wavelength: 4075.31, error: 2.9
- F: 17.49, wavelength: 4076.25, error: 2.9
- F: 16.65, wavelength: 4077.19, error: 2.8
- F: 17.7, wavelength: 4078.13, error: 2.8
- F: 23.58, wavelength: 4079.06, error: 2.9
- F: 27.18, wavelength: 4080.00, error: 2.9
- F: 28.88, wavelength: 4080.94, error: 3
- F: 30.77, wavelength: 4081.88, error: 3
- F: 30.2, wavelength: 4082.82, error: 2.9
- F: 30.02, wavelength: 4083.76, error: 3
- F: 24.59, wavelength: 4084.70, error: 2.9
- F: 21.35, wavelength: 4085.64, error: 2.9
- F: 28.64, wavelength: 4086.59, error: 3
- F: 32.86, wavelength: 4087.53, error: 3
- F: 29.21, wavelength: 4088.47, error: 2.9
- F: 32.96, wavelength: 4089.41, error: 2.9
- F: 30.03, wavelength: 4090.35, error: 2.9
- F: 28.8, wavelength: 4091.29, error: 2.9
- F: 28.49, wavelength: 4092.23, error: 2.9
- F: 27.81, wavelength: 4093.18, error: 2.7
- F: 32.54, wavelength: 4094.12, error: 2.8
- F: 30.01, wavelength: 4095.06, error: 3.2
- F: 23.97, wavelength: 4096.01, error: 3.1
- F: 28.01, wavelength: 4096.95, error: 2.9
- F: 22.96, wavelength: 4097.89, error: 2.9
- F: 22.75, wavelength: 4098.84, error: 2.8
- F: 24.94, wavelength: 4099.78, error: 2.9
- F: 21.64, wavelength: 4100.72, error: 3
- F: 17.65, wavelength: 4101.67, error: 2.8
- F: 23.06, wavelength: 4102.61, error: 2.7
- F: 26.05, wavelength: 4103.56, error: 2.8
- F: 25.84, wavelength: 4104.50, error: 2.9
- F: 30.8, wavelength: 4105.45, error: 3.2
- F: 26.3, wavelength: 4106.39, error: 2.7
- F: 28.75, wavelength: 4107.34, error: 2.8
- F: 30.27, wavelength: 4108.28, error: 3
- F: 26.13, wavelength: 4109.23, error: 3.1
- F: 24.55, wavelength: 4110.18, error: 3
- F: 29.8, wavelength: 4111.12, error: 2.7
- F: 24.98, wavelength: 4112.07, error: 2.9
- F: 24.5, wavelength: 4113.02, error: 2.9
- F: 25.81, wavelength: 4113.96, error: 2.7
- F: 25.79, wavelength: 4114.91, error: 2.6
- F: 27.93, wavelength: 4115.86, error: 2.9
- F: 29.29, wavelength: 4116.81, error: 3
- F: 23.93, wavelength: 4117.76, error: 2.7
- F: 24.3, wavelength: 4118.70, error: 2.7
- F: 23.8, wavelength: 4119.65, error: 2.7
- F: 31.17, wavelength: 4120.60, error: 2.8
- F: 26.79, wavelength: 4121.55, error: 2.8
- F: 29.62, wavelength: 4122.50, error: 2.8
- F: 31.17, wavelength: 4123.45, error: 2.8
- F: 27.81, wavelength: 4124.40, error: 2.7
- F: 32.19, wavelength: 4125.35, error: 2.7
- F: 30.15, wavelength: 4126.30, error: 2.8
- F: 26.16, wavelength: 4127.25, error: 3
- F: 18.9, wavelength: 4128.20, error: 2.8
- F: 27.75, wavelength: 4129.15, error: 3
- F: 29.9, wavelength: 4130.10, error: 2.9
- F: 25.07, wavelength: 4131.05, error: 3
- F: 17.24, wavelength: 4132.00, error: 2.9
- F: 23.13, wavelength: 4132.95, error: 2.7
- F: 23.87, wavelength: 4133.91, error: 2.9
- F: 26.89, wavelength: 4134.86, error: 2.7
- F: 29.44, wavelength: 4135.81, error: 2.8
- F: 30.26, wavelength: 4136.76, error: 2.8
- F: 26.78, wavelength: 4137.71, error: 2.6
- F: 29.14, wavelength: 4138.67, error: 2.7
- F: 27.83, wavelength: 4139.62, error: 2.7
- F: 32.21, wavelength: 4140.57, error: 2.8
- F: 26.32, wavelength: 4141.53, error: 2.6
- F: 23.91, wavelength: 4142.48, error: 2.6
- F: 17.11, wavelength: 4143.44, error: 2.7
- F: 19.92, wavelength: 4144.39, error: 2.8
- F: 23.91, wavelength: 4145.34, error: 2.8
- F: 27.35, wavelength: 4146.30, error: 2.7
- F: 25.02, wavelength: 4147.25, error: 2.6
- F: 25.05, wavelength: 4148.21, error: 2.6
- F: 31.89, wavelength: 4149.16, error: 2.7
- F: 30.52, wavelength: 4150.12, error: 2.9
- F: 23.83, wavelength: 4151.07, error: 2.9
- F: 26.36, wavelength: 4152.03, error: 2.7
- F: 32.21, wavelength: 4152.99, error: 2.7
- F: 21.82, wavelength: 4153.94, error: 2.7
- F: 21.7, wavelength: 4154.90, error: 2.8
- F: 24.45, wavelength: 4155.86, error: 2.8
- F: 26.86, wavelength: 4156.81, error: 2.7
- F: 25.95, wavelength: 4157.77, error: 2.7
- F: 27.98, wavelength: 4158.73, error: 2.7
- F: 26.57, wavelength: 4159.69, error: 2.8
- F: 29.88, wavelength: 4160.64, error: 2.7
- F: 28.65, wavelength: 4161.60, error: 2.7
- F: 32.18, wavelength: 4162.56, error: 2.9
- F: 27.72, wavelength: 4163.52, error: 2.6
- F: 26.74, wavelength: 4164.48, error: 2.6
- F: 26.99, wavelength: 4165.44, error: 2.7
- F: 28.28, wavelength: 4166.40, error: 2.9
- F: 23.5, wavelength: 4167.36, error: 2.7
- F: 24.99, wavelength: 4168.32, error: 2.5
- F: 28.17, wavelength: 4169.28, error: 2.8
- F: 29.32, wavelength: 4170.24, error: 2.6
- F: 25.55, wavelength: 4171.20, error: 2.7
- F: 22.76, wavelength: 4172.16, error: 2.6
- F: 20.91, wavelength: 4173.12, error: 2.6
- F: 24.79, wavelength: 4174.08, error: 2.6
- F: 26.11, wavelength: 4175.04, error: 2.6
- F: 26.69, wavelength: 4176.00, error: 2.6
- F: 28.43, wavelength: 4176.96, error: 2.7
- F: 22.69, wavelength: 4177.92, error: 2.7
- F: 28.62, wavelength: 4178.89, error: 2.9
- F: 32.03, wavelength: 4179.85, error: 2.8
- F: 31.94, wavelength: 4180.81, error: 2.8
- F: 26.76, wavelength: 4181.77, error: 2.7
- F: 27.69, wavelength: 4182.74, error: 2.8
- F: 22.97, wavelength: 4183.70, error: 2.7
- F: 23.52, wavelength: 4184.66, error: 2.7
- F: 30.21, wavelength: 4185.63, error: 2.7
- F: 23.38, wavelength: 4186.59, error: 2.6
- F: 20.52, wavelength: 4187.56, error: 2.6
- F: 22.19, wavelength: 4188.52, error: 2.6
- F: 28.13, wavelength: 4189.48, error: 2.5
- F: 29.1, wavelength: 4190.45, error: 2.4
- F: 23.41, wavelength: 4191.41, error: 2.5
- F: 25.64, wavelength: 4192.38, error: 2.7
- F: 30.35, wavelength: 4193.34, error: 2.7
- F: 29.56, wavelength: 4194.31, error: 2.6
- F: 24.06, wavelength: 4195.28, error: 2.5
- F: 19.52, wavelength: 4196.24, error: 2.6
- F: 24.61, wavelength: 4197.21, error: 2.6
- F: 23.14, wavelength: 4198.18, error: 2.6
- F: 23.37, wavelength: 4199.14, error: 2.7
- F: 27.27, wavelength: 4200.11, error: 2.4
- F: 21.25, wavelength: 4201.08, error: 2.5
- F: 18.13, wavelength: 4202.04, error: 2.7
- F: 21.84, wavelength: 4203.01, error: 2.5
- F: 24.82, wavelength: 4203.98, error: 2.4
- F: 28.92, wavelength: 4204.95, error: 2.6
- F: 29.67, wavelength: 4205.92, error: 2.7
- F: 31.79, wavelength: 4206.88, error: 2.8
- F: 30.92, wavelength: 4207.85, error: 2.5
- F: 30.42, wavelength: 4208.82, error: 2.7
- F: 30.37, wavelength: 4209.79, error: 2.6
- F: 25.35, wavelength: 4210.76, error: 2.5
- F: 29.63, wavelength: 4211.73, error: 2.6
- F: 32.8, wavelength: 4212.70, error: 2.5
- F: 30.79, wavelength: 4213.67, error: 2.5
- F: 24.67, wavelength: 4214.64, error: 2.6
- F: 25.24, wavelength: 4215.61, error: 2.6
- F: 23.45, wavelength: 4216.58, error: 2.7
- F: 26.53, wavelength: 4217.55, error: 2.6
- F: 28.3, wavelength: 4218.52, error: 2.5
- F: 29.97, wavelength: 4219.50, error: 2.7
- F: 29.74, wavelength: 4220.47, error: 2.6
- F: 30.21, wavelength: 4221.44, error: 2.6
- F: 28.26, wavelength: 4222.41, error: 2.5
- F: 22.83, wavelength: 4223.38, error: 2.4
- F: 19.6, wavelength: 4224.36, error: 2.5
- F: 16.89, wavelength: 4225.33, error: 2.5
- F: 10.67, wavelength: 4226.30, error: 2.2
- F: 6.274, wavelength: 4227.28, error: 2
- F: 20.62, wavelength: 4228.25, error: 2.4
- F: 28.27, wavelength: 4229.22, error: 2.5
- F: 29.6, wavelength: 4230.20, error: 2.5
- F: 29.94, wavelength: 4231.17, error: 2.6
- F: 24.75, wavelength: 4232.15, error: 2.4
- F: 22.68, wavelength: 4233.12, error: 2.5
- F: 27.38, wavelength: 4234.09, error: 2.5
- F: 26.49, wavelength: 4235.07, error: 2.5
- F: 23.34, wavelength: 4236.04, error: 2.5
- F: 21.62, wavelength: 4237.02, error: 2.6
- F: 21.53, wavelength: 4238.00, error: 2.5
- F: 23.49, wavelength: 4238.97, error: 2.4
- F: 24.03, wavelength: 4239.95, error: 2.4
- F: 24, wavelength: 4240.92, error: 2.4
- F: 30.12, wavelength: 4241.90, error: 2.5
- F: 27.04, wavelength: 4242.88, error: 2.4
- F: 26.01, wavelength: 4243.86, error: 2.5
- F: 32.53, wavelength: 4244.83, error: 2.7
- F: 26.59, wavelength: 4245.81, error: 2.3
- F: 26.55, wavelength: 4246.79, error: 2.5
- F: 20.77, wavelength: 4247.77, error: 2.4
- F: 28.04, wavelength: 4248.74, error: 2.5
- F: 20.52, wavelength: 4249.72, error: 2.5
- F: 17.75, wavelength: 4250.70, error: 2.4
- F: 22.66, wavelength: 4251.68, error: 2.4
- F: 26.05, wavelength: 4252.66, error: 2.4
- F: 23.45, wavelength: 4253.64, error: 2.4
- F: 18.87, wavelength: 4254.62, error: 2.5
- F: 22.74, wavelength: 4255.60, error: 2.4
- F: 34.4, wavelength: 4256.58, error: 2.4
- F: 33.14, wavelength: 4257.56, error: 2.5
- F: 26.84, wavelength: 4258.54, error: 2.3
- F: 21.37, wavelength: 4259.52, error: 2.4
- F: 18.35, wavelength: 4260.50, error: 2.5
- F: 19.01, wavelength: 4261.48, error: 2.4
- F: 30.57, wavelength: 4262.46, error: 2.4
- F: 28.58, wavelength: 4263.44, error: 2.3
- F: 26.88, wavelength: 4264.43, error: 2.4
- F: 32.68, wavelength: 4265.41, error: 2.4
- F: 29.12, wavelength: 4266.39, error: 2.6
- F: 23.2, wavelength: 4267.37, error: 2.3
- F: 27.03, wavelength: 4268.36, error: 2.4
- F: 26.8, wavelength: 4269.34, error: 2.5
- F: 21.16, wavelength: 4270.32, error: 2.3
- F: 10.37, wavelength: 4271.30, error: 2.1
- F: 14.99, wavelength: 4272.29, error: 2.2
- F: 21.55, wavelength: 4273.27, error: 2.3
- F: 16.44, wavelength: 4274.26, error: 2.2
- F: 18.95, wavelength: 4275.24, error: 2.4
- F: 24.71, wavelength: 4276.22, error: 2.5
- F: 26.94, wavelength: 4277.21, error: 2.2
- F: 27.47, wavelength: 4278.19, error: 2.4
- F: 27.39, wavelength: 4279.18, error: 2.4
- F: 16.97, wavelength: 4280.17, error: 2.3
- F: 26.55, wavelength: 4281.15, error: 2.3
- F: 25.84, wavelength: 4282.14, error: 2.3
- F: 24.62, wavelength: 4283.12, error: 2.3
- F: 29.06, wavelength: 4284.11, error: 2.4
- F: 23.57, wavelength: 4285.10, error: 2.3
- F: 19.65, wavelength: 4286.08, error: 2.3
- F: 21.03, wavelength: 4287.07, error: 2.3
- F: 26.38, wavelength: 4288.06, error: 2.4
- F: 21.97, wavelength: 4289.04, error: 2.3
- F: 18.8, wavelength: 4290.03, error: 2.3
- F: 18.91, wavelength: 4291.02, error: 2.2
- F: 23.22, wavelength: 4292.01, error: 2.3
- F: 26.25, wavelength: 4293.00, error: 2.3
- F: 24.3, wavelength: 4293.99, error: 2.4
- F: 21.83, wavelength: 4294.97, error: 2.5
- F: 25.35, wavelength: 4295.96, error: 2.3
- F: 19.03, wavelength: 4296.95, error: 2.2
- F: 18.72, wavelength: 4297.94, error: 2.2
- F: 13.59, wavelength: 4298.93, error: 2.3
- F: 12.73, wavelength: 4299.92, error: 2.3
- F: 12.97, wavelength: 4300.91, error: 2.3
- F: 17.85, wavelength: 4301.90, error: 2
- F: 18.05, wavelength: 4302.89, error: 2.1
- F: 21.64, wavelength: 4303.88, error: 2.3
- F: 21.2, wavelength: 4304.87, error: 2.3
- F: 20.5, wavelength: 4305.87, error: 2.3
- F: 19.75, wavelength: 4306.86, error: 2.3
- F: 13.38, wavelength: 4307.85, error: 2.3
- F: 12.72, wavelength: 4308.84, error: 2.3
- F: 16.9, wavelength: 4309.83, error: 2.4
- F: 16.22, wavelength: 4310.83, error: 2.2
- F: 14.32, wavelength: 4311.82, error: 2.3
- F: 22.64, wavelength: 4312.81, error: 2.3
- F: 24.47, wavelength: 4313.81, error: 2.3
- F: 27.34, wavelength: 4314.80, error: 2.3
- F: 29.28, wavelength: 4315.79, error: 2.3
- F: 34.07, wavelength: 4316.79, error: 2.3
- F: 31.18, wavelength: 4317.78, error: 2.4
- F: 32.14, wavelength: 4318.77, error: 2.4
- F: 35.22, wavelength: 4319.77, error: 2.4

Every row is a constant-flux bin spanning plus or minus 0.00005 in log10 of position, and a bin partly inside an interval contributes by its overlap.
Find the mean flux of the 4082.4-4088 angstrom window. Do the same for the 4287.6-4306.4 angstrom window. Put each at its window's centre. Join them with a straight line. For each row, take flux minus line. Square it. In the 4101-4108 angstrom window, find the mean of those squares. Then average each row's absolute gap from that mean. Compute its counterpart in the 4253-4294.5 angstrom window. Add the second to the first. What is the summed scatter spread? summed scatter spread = 49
